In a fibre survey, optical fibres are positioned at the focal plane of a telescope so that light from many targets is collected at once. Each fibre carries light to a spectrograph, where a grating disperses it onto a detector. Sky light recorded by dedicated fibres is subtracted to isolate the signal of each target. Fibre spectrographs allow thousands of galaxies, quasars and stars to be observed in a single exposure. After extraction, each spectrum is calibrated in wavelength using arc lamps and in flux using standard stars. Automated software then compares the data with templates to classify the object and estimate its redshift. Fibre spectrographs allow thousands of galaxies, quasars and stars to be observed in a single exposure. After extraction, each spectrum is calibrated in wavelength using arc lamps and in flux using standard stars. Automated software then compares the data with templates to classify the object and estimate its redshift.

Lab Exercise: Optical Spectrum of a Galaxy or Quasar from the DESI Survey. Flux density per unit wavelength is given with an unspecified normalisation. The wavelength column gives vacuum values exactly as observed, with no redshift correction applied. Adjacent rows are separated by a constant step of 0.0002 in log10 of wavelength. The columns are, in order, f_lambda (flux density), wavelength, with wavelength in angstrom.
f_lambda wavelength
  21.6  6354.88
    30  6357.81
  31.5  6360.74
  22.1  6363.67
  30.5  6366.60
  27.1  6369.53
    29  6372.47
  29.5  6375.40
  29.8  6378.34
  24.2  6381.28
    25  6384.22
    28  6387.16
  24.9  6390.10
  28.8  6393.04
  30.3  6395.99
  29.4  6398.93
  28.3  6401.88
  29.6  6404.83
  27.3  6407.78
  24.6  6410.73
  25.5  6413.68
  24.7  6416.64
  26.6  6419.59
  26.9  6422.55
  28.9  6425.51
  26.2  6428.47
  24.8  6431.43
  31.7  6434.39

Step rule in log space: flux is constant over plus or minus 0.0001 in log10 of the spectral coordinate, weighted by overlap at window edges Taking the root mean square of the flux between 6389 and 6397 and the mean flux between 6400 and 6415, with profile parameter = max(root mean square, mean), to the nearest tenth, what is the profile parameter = 28.1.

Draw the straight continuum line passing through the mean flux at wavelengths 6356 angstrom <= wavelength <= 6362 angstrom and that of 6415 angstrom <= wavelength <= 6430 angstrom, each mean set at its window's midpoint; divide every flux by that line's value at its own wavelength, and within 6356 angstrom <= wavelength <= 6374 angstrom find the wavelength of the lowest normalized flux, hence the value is 6363.67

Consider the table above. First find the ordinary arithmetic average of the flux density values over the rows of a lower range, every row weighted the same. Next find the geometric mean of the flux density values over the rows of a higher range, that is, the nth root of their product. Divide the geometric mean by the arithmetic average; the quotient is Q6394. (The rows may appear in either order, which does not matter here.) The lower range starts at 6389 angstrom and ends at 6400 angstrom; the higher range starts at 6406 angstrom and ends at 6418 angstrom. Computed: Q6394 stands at 0.90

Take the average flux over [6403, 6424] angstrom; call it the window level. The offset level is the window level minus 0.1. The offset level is 26.4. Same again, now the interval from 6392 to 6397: 29.4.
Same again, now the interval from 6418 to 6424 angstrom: 26.6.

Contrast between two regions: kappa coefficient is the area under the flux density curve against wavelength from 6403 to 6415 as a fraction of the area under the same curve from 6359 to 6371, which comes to 1.0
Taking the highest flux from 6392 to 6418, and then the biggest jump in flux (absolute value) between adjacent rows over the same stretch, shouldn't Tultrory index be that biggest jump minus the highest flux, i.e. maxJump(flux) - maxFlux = -27.6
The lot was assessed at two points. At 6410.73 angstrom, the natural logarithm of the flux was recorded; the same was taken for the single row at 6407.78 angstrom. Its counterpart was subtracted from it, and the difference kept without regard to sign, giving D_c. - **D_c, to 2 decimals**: 0.10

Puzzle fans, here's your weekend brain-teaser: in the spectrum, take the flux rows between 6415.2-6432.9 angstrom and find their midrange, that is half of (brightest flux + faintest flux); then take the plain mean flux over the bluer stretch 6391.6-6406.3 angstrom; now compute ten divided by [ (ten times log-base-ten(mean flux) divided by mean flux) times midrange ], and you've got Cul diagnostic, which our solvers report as 0.74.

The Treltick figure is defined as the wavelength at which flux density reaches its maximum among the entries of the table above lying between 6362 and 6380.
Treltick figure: 6366.60 angstrom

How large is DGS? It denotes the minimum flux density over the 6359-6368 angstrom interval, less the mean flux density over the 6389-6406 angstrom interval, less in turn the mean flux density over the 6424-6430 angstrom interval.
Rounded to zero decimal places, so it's -34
